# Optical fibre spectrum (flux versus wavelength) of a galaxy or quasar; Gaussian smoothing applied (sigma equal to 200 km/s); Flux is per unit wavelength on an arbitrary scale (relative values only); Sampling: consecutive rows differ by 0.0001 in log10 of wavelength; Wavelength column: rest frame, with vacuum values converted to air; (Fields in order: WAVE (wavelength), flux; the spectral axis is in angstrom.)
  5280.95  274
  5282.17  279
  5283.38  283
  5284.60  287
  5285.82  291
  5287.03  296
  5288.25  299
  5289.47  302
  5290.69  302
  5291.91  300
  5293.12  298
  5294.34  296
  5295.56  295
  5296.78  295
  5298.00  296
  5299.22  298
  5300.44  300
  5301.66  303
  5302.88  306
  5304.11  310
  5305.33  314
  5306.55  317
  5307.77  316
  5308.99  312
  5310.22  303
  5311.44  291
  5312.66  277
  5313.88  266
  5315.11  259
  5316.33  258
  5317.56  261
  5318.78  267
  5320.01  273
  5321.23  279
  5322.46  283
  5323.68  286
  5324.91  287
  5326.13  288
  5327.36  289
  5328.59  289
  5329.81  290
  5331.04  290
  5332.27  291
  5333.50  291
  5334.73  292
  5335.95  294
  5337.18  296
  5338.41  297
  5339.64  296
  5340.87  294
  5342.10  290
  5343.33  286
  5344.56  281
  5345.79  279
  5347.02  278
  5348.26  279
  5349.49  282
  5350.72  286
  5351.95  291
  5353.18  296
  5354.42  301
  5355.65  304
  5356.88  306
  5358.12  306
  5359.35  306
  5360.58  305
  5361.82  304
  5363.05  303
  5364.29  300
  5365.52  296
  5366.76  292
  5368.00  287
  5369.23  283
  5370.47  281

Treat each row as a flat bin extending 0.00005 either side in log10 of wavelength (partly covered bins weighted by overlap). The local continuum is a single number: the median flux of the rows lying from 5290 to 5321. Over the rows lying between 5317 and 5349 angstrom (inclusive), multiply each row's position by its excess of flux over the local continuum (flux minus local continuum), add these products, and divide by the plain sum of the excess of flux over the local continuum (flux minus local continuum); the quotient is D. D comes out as 5330.4 angstrom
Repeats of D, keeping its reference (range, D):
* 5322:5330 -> 5325.7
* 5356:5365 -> 5359.9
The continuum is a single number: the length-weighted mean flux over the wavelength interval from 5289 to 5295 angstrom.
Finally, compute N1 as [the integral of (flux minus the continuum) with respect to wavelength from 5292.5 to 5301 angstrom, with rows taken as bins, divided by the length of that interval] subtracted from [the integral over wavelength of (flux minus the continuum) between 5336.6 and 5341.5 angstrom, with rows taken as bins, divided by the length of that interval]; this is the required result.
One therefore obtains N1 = -1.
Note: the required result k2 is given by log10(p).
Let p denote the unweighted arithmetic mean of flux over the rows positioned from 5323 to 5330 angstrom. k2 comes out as 2.46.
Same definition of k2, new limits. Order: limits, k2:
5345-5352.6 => 2.45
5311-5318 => 2.43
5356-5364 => 2.48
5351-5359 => 2.48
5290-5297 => 2.47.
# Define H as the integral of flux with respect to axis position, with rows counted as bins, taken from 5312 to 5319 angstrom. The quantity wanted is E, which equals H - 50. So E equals 1804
